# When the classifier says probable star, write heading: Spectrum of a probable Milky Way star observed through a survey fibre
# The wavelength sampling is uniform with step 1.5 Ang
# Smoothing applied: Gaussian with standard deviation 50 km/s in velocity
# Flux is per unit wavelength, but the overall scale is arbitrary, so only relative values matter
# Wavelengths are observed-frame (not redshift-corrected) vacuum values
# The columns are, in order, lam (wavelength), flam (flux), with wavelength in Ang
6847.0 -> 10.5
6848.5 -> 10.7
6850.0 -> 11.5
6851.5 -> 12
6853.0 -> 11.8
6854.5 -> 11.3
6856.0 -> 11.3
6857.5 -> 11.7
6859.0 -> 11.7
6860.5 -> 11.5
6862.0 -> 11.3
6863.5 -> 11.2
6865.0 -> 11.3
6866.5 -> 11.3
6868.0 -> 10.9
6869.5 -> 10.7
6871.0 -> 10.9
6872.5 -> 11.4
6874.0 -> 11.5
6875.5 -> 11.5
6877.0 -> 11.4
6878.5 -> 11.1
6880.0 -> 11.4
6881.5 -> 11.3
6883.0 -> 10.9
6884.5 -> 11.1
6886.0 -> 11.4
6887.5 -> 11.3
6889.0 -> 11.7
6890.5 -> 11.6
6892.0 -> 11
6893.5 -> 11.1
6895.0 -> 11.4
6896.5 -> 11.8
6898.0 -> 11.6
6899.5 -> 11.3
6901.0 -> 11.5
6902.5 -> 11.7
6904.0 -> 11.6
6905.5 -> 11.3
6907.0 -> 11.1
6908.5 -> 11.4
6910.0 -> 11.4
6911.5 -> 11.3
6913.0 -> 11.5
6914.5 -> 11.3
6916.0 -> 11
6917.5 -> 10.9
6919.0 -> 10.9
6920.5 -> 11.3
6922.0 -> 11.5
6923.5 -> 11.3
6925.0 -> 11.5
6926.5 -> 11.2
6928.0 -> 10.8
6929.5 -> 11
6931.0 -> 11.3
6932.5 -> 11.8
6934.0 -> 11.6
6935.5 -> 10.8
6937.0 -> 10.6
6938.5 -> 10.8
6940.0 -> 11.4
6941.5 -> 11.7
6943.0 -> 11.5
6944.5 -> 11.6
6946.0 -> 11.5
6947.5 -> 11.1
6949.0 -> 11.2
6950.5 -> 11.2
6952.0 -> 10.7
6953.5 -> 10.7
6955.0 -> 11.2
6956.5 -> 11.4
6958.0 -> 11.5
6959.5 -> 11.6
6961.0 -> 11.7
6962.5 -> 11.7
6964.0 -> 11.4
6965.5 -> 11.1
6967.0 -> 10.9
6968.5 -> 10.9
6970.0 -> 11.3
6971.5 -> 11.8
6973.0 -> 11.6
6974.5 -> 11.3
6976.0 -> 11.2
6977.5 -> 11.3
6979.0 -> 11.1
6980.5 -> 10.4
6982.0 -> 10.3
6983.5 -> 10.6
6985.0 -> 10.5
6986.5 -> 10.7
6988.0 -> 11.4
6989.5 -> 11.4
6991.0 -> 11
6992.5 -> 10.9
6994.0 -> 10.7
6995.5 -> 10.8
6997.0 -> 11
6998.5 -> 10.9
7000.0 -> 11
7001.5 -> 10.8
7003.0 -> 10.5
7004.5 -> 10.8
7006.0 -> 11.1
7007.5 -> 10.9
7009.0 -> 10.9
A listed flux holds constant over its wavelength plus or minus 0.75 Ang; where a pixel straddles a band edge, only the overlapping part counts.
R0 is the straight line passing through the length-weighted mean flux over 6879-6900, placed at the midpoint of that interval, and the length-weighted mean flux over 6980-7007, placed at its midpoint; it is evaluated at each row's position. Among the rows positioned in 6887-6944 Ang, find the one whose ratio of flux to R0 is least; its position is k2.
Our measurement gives 6937.0 Ang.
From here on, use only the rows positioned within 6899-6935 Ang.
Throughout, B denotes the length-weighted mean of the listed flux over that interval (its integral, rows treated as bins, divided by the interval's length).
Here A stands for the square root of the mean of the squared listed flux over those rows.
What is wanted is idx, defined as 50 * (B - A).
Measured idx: -0.32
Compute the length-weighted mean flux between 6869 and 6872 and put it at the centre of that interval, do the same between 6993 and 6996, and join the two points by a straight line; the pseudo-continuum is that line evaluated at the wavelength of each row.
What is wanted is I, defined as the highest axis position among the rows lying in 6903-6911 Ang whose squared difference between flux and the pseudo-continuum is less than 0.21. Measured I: 6907.0 Ang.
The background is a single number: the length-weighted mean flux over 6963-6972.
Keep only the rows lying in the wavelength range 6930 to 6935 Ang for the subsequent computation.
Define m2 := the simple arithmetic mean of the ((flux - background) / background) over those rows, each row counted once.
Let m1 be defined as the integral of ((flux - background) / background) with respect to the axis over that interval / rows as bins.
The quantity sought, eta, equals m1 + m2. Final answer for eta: 0.15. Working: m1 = 0.12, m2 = 0.030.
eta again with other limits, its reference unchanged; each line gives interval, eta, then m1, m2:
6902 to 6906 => 0.14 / 0.11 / 0.027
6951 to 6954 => -0.18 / -0.13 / -0.047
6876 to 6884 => 0.00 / 0.00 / -0.001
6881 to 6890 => 0.05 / 0.05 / 0.005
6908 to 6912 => 0.06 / 0.05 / 0.012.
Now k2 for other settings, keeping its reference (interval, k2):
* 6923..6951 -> 6937.0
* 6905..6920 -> 6917.5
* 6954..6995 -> 6982.0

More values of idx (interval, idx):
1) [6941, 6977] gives -0.35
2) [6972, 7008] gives 0.06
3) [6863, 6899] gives -0.13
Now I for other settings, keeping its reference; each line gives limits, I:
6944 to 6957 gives 6955.0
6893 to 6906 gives 6893.5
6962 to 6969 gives 6968.5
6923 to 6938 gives 6937.0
